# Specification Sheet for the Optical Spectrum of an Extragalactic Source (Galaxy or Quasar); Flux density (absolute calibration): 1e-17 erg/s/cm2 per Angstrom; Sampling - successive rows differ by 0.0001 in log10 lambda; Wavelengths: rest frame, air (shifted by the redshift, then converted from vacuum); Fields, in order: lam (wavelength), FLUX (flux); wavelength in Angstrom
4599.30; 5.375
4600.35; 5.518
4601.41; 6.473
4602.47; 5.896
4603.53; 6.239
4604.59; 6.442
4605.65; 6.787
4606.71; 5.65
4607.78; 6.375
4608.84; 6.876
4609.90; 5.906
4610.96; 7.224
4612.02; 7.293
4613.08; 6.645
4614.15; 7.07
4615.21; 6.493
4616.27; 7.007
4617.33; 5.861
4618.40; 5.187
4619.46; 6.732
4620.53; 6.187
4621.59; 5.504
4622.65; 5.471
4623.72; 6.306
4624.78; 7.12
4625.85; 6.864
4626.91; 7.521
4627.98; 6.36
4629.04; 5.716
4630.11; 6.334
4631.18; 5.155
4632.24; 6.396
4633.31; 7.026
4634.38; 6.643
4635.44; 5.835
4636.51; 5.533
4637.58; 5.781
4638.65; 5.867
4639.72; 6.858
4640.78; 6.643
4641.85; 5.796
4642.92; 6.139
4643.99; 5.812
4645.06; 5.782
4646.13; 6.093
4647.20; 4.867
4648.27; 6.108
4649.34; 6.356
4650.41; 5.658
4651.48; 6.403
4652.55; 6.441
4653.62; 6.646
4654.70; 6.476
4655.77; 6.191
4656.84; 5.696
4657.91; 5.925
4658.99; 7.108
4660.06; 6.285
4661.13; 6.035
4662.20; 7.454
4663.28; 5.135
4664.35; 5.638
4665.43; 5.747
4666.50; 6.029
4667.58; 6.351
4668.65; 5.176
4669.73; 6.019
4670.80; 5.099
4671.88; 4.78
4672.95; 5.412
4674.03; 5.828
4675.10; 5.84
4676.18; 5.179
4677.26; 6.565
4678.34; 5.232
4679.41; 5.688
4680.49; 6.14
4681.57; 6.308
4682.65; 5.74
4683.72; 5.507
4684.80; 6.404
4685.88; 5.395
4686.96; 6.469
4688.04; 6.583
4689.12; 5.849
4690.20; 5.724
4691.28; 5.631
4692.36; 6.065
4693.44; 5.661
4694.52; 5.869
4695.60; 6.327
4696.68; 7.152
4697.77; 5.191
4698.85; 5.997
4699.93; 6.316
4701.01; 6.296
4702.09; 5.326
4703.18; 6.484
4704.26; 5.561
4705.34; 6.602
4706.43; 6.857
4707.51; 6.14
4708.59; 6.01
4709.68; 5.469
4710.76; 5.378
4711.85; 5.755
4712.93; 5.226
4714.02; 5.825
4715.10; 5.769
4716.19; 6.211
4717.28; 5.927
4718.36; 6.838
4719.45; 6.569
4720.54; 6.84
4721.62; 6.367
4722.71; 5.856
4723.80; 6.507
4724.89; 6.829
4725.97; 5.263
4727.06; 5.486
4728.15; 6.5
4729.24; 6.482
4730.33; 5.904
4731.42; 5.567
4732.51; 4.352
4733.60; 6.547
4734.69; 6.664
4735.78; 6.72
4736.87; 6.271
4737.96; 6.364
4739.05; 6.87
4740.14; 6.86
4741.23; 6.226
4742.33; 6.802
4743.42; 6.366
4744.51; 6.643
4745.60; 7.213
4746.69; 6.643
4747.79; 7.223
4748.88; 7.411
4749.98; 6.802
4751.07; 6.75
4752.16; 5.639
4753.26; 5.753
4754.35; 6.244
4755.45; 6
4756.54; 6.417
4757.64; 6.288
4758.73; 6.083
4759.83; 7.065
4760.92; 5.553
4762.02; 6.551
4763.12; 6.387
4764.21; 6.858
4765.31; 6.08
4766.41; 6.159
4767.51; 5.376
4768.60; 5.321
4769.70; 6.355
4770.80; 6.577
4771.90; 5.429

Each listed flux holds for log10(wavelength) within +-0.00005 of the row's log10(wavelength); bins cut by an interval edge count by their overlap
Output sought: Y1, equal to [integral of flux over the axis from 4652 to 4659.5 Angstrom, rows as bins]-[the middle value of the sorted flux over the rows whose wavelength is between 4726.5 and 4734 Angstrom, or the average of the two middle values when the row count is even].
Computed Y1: 42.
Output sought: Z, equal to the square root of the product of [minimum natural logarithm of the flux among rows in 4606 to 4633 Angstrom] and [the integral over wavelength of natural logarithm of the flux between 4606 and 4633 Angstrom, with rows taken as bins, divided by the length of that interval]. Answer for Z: 1.74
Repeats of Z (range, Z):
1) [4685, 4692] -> 1.73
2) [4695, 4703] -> 1.72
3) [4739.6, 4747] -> 1.86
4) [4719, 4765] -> 1.65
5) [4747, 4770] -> 1.75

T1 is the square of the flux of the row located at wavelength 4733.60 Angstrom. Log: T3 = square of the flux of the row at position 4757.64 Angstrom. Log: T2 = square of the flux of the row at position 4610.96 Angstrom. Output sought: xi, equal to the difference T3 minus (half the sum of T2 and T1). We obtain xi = -8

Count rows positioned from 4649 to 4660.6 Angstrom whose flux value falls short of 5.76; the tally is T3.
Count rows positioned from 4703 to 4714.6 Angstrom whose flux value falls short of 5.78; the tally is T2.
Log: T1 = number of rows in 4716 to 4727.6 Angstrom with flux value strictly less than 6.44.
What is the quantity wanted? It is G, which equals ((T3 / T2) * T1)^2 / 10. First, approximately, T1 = 6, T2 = 5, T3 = 2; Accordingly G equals 0.6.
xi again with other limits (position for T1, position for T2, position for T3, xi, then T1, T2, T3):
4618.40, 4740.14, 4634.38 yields 7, 27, 47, 44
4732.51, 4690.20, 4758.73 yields 11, 19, 33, 37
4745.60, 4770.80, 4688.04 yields -4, 52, 43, 43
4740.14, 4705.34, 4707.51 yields -8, 47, 44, 38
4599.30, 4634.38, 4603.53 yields 2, 29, 44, 39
